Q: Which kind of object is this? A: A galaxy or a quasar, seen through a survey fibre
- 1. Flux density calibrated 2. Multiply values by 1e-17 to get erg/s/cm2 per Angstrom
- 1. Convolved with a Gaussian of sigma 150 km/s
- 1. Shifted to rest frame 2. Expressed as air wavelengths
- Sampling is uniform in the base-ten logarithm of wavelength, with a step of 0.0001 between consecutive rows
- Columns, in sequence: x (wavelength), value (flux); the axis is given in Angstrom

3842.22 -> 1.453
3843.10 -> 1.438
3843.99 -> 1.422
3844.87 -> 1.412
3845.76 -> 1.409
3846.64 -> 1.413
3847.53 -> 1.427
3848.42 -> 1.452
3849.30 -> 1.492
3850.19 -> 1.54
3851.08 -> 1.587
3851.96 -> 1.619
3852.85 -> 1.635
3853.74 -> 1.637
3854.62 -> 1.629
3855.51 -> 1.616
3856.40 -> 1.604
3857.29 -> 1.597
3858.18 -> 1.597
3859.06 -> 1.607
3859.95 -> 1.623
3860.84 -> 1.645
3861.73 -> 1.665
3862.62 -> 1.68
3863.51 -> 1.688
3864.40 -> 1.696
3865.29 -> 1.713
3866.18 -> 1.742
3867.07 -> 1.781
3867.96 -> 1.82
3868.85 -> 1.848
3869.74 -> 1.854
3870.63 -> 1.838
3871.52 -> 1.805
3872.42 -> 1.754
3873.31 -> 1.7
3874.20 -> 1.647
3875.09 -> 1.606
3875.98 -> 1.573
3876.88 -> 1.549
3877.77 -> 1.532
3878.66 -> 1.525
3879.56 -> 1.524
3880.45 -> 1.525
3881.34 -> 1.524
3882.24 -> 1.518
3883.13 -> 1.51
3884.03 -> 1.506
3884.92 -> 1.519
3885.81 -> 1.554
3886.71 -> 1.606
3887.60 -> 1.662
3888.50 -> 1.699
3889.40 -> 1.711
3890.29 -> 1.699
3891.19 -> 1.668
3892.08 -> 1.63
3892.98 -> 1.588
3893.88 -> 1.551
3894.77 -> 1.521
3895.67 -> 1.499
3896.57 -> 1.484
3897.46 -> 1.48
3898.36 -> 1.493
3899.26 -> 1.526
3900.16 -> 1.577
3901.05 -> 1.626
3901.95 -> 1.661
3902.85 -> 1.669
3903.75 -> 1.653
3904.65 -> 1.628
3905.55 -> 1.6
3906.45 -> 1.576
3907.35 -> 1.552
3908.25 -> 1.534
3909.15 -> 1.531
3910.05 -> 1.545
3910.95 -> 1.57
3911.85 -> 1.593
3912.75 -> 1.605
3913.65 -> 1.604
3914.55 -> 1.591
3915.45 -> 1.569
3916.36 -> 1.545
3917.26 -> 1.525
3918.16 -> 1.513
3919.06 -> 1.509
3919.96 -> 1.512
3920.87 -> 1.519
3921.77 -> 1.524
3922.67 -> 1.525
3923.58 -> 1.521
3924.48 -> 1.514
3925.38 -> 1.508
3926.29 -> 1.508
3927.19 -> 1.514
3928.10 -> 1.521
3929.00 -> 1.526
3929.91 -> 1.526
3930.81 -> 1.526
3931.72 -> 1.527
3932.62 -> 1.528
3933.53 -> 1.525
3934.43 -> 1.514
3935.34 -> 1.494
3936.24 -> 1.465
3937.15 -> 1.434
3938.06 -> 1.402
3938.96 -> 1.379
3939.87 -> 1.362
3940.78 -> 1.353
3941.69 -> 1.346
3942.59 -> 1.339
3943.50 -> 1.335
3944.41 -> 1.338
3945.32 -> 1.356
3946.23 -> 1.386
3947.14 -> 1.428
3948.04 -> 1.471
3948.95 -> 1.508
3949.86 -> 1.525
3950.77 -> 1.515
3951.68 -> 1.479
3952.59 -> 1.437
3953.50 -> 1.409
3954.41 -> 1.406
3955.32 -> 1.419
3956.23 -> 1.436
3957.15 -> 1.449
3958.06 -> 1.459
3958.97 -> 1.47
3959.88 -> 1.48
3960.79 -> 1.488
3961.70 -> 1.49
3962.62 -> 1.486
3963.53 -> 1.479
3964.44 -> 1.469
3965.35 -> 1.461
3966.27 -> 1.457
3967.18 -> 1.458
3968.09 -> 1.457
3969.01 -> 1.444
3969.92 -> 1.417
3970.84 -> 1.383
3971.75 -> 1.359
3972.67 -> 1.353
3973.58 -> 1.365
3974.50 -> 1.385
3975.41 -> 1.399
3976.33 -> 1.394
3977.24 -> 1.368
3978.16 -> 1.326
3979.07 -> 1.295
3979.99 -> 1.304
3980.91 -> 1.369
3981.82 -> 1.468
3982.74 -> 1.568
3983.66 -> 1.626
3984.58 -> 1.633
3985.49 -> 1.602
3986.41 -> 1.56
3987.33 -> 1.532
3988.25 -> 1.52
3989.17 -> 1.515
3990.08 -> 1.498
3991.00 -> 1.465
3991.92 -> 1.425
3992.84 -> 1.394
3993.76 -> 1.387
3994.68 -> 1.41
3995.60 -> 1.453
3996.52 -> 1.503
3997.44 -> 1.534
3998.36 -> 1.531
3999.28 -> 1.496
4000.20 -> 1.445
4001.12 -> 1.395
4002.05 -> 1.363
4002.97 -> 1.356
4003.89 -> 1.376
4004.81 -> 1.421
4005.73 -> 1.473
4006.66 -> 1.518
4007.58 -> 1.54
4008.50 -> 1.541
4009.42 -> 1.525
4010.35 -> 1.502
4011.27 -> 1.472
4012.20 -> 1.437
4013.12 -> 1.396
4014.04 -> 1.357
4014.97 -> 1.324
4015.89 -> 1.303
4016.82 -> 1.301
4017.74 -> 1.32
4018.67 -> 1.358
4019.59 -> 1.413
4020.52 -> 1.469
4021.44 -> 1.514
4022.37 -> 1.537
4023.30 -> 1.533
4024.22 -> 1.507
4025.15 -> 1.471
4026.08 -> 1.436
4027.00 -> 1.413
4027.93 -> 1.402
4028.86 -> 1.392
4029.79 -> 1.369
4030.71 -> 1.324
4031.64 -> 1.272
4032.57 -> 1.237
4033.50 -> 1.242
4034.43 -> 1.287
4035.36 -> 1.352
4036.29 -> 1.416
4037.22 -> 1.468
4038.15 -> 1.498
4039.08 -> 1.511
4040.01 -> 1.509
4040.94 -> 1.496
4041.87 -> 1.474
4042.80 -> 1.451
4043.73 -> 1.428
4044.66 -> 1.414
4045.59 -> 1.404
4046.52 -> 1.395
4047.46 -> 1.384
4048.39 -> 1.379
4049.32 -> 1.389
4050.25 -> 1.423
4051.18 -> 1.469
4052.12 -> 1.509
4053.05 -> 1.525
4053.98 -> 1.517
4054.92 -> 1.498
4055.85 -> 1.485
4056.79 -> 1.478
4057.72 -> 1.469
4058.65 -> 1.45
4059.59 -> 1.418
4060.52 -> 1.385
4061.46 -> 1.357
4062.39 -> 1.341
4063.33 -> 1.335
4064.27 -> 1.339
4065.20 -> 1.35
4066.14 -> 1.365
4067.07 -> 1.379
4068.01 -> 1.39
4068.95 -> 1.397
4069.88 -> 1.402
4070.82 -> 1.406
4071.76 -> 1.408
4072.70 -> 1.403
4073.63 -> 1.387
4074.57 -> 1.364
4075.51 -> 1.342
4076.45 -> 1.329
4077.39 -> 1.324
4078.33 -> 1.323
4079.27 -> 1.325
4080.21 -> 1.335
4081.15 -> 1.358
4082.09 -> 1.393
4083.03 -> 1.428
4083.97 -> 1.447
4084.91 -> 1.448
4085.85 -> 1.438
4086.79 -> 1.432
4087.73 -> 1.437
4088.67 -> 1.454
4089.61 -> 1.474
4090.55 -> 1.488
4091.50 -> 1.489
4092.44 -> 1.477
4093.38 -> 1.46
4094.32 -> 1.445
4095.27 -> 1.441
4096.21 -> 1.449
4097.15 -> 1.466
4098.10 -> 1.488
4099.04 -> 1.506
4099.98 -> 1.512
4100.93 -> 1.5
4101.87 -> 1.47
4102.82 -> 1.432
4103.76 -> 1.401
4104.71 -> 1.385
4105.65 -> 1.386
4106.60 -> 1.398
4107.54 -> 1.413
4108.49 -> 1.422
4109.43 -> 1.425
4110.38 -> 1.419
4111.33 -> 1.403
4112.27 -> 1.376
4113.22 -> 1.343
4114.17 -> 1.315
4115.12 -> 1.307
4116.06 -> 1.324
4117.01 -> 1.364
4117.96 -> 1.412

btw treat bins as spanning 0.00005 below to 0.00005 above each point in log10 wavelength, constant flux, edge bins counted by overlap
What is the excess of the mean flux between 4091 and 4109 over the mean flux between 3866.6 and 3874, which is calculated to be -0.35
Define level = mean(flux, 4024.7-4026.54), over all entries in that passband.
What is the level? 1.45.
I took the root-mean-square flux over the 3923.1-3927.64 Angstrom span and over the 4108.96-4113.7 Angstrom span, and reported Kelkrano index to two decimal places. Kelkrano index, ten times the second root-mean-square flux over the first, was 9.21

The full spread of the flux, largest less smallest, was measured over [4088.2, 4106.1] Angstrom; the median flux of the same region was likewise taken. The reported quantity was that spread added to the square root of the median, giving 1.34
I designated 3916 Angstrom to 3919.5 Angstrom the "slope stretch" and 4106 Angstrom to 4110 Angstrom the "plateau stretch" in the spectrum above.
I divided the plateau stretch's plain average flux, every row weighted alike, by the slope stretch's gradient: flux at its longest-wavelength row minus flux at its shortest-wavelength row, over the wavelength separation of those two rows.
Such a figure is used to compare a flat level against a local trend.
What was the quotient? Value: -106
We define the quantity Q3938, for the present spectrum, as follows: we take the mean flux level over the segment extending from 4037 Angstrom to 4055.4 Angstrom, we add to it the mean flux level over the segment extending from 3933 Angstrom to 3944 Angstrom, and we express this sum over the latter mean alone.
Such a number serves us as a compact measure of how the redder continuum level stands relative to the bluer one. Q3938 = 2.03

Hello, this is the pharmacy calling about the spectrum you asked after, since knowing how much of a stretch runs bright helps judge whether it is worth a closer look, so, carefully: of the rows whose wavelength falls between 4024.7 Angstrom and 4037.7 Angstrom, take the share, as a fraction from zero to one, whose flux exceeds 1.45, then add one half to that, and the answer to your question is 0.64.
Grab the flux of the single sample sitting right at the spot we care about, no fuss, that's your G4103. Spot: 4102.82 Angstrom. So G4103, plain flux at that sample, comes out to 1.432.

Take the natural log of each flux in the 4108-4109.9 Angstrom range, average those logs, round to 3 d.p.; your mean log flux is 0.353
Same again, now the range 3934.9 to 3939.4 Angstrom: 0.361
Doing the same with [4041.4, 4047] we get 0.356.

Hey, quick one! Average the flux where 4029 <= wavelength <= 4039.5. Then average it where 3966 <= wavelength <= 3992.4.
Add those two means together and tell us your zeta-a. 2.81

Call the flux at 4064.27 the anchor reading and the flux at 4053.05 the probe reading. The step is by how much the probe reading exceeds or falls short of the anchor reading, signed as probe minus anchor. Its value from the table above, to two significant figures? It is 0.19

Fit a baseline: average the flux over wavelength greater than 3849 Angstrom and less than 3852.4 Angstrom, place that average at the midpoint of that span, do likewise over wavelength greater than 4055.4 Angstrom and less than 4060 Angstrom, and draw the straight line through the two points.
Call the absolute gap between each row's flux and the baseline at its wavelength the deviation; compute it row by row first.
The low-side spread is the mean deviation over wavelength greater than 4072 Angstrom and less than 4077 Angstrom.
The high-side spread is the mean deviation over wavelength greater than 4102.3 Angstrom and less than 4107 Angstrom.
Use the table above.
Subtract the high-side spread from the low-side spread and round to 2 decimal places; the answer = 0.05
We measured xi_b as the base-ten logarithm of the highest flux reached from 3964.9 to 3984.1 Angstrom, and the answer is 0.21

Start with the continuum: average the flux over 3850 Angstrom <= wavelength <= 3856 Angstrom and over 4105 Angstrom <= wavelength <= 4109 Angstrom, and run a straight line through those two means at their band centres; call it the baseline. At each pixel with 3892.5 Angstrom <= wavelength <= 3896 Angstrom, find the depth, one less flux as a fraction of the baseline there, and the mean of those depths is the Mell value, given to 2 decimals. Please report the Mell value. 0.02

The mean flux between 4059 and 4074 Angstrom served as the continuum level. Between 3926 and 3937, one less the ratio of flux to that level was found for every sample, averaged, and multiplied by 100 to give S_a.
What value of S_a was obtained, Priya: -10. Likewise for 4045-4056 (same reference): -5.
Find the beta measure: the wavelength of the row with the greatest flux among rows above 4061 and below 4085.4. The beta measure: 4084.91 Angstrom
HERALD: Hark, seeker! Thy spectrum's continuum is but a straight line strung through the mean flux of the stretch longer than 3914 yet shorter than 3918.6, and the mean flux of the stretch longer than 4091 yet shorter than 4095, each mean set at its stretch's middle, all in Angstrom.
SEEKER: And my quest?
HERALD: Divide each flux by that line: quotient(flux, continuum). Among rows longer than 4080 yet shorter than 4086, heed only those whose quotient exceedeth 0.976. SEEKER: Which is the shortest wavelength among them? 4083.97 Angstrom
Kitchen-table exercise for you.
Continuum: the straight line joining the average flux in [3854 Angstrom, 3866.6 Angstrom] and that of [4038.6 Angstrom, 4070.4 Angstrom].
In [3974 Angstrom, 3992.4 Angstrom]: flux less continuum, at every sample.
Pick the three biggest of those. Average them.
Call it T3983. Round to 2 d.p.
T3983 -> 0.11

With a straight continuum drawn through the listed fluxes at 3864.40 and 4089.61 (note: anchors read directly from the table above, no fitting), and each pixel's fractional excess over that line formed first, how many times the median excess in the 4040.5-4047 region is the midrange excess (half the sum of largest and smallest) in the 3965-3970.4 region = 1.6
